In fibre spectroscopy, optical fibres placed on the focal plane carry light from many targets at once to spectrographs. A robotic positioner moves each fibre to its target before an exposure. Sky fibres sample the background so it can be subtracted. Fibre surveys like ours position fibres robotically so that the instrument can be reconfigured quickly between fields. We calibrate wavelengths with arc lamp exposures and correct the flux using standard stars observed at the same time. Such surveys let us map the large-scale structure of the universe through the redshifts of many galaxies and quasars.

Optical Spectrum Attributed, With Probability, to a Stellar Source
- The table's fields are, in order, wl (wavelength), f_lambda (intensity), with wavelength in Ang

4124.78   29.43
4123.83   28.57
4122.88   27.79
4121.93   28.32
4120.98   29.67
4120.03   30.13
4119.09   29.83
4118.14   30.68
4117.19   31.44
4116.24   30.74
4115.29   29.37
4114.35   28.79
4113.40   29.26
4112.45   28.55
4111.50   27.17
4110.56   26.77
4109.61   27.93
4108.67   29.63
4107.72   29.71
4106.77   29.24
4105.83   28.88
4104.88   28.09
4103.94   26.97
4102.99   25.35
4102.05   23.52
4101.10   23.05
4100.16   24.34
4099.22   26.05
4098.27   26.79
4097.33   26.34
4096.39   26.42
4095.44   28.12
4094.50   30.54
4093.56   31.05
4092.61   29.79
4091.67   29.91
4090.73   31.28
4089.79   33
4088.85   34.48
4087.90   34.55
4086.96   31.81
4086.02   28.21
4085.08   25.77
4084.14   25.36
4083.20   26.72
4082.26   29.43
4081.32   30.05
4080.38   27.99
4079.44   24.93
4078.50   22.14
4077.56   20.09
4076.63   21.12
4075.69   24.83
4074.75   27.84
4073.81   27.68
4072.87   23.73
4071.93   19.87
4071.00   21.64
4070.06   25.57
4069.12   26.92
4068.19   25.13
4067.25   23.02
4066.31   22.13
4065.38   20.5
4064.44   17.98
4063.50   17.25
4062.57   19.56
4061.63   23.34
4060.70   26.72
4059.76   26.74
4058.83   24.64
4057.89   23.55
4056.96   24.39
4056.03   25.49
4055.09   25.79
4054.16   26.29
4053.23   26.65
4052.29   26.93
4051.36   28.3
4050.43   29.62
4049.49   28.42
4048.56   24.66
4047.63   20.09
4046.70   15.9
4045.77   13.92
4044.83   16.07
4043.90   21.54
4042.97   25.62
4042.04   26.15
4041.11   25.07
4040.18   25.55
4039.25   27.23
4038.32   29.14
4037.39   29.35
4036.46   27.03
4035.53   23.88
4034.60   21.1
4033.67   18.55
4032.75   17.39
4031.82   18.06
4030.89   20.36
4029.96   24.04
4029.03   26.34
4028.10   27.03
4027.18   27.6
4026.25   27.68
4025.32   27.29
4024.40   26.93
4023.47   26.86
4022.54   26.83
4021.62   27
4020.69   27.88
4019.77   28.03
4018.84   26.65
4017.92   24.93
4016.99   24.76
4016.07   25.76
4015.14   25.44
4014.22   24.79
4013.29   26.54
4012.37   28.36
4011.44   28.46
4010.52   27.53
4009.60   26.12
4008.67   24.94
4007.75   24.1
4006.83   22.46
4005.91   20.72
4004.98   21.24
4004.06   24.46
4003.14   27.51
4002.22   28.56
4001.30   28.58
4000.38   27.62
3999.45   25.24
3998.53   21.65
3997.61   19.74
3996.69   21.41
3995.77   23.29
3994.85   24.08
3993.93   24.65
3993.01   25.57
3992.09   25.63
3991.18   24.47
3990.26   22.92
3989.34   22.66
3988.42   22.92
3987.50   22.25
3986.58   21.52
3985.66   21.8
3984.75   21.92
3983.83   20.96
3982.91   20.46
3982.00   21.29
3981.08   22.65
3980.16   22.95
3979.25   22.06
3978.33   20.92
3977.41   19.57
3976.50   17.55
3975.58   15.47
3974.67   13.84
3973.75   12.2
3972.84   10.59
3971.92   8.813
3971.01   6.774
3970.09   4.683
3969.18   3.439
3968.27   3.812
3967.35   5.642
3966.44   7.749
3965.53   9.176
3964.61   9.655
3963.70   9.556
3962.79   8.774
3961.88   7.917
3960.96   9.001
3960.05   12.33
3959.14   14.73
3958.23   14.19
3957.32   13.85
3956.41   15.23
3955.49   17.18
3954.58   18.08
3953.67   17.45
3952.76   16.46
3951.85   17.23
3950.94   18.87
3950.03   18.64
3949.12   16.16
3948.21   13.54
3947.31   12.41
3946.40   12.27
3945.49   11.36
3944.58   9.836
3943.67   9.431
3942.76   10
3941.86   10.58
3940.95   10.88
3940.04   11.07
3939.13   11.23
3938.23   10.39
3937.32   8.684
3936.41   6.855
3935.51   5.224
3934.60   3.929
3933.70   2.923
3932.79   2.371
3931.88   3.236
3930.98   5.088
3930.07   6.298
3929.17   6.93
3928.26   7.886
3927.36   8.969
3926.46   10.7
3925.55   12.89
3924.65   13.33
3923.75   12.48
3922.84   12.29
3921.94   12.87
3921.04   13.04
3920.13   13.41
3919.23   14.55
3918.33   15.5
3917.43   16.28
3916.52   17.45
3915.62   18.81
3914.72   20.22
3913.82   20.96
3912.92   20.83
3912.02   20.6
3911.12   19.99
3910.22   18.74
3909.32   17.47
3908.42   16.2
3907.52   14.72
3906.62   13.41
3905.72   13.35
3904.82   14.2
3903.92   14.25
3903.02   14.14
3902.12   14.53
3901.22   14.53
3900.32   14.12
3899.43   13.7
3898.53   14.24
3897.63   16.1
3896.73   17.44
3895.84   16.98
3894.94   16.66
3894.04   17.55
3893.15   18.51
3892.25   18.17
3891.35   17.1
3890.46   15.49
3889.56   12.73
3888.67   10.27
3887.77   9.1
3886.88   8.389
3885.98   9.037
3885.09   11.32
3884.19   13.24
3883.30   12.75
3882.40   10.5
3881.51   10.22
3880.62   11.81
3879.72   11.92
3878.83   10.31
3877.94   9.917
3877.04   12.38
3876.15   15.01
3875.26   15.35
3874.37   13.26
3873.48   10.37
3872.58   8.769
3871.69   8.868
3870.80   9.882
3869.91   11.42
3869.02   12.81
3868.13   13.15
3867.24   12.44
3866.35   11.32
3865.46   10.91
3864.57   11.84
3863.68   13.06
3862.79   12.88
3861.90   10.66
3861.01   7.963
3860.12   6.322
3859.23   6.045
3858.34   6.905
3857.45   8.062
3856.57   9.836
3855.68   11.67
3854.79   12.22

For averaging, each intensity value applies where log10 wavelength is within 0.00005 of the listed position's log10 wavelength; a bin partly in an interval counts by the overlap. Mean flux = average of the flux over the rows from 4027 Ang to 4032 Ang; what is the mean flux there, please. 24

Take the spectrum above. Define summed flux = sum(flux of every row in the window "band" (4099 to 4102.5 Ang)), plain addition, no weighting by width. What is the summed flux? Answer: 97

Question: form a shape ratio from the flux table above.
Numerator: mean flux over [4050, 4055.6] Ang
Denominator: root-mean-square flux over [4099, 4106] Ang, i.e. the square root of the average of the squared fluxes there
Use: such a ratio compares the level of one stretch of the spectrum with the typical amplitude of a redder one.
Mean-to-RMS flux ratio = 1.1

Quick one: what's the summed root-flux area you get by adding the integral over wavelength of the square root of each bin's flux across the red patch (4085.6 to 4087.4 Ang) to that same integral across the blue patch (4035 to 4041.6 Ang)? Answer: 44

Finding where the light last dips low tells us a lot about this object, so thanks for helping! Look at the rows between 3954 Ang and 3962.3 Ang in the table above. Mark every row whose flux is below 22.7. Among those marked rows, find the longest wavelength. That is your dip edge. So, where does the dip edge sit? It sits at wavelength 3961.88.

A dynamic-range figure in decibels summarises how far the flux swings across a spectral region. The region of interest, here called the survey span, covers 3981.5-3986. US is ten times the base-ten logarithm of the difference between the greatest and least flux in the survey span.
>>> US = 1.6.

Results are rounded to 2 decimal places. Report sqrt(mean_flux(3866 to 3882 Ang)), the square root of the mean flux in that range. 3.41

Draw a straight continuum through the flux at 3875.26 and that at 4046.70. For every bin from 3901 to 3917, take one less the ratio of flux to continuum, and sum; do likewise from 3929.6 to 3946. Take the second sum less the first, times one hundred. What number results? 1073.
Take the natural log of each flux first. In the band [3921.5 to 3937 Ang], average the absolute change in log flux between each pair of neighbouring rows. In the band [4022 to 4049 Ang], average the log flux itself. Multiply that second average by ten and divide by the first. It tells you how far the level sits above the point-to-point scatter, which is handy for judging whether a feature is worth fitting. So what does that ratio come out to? 173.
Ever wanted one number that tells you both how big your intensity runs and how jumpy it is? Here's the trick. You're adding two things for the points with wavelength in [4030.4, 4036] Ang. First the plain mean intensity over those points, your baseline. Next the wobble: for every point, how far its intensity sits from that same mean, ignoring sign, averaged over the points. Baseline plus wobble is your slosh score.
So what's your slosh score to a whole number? 22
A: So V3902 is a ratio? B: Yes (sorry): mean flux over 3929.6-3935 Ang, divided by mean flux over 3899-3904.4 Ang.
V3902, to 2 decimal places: 0.28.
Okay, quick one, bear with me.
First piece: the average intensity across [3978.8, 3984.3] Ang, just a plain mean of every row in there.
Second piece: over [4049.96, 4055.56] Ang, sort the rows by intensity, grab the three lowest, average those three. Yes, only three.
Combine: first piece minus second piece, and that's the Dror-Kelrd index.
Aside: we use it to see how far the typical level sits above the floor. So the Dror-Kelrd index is -5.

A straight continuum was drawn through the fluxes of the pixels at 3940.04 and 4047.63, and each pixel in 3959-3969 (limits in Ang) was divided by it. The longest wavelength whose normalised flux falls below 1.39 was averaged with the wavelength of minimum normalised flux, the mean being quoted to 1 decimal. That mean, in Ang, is 3968.3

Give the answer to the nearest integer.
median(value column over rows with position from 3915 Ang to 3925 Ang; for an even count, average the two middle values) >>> 13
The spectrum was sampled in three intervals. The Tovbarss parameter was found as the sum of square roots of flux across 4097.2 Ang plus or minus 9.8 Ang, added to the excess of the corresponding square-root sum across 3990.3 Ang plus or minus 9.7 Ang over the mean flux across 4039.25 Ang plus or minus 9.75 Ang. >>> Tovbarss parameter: 189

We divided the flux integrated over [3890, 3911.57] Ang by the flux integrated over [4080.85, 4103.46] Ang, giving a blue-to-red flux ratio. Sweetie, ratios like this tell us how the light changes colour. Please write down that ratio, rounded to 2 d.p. 0.53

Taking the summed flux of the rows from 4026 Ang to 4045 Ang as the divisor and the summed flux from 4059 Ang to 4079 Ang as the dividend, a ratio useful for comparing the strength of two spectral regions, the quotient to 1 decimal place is 1.0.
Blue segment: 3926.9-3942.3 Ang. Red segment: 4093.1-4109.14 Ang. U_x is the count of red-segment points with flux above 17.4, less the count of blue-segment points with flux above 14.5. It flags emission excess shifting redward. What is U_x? 17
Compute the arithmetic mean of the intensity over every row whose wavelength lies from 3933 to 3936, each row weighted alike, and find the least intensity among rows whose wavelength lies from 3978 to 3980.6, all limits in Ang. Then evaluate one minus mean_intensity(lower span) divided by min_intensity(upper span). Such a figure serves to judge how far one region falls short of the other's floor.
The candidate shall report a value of 0.81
